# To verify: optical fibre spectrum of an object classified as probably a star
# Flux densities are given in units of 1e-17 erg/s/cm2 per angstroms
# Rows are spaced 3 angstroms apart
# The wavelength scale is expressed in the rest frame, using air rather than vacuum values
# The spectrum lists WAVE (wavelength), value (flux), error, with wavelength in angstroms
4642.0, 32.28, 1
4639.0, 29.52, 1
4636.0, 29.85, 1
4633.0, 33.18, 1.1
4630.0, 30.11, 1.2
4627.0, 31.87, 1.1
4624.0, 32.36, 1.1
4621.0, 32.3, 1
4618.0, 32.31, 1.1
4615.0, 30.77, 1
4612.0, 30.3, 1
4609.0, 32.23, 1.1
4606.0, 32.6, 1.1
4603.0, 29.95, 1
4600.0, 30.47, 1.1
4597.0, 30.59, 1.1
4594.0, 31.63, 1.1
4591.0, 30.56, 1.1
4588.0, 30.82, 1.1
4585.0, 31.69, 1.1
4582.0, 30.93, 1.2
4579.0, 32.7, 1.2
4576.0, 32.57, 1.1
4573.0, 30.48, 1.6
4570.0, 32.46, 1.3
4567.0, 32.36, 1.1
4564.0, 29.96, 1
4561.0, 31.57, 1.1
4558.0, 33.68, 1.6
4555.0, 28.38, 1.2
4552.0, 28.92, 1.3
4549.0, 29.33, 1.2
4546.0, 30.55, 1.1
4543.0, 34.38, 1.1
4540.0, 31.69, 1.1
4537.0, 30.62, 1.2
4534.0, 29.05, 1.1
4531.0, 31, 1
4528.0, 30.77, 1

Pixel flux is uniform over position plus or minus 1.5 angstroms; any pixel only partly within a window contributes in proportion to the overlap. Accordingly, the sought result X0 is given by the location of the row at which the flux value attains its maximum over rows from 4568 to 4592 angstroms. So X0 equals 4579.0 angstroms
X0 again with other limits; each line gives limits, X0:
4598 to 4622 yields 4606.0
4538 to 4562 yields 4543.0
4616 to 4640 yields 4633.0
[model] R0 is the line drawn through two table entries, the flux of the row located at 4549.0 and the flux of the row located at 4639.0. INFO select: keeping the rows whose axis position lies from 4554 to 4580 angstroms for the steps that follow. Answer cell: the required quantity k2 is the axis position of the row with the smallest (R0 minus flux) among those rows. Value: 4558.0 angstroms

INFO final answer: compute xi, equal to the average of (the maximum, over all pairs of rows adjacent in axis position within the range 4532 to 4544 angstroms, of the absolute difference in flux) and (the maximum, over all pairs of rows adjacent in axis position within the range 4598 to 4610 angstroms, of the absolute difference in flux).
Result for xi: 2.7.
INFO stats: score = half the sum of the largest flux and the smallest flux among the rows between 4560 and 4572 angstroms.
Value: 31.2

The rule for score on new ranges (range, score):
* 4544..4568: 31.0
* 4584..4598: 31.1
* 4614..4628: 31.6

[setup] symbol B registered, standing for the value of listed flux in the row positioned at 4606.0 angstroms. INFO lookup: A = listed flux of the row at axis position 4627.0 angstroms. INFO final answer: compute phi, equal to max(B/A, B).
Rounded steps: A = 31.87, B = 32.6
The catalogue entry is 32.6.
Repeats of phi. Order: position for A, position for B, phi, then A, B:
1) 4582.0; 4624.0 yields 32.4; 30.93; 32.36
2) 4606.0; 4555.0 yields 28.4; 32.6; 28.38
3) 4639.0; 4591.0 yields 30.6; 29.52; 30.56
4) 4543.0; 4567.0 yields 32.4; 34.38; 32.36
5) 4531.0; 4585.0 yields 31.7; 31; 31.69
